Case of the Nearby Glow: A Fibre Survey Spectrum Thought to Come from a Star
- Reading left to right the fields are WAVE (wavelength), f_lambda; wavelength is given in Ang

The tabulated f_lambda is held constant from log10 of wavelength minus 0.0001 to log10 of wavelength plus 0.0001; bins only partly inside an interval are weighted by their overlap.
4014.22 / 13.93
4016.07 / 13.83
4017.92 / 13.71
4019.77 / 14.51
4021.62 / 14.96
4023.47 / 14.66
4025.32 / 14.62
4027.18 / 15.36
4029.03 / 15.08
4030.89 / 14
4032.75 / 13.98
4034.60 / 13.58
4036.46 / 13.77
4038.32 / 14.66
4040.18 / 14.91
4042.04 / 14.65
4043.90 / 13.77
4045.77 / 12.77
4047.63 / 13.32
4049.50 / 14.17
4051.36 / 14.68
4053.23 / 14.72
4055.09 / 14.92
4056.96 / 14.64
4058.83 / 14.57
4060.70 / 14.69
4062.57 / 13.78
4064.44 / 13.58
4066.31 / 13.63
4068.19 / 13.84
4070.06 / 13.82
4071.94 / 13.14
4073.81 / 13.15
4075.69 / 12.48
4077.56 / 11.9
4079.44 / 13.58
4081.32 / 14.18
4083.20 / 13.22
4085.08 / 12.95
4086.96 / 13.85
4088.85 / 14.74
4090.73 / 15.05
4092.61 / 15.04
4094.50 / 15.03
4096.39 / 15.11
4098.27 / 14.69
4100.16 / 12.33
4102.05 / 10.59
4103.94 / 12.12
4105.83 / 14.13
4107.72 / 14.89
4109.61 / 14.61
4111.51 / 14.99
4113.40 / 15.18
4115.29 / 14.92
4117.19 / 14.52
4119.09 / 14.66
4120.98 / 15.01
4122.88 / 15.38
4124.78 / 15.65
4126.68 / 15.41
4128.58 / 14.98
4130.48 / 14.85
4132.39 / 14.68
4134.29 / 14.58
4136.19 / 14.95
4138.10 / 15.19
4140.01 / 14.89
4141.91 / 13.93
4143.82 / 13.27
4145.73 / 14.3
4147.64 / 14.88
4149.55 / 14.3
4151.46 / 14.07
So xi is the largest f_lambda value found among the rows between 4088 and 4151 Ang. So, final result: 15.65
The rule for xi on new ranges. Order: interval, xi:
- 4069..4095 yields 15.05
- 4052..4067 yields 14.92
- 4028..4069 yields 15.08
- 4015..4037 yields 15.36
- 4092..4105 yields 15.11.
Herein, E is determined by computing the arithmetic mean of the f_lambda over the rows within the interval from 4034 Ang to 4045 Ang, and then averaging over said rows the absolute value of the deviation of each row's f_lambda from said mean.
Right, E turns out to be 0.52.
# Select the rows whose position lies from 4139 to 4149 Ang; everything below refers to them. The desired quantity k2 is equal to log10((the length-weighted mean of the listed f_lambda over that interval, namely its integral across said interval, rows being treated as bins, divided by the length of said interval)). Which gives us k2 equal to 1.154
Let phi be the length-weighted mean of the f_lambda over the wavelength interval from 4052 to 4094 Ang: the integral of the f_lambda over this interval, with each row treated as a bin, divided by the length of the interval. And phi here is 13.9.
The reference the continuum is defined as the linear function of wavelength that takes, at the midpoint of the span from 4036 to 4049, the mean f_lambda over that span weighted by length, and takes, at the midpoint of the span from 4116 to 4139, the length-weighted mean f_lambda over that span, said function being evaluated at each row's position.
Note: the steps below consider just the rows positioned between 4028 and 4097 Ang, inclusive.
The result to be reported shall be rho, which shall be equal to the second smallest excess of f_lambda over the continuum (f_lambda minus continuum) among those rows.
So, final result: -1.9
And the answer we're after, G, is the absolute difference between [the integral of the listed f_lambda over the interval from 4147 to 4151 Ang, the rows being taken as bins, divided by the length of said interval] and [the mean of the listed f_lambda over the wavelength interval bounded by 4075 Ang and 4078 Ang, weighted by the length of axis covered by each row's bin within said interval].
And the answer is 2.3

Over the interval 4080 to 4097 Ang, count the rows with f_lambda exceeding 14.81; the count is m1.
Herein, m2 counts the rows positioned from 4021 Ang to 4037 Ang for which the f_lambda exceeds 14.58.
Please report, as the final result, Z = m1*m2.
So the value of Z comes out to 20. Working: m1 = 4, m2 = 5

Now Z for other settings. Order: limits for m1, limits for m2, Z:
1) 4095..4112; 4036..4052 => 12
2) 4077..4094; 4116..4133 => 16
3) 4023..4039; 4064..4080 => 0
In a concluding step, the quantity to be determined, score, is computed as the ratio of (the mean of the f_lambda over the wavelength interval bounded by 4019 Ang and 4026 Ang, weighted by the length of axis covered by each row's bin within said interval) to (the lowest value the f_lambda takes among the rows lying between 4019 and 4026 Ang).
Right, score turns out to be 1.01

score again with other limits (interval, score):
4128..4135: 1.01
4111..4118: 1.03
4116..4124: 1.03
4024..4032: 1.05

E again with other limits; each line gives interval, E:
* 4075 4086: 0.61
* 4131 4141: 0.18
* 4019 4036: 0.45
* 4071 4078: 0.48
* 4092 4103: 1.56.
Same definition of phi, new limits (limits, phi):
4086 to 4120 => 14.2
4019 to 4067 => 14.3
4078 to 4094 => 14.0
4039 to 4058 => 14.3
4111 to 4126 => 15.1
